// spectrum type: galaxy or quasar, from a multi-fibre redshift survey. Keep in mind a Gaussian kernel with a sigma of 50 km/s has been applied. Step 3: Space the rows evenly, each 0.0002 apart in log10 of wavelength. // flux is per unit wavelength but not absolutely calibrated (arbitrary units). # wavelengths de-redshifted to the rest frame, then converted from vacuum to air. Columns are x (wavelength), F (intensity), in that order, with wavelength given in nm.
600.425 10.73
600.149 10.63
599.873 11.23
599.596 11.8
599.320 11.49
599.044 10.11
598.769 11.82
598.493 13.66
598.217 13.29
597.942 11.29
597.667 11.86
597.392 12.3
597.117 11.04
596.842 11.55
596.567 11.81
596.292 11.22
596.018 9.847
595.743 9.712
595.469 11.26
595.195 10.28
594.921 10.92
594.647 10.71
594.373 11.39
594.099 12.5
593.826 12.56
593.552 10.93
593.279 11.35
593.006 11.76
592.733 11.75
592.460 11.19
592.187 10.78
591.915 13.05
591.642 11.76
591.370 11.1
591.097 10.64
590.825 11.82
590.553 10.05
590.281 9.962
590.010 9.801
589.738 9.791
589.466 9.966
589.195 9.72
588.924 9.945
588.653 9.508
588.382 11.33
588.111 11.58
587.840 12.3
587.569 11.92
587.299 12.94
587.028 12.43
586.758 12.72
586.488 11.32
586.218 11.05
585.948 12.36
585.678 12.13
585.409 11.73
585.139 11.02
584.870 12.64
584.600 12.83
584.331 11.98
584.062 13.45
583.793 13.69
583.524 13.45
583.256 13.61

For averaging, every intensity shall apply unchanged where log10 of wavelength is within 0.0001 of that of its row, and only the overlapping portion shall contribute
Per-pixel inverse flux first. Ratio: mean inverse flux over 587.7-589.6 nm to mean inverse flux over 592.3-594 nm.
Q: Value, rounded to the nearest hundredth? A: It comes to 1.10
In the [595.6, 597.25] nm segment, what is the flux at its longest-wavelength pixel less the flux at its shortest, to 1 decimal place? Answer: 1.3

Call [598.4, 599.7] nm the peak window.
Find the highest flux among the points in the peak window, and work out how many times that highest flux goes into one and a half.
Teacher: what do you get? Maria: 0.110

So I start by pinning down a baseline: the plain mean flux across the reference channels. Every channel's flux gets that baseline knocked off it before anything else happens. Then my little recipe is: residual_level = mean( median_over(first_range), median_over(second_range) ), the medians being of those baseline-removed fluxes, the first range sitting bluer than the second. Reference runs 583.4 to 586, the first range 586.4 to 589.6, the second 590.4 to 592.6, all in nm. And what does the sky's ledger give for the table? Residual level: -1.23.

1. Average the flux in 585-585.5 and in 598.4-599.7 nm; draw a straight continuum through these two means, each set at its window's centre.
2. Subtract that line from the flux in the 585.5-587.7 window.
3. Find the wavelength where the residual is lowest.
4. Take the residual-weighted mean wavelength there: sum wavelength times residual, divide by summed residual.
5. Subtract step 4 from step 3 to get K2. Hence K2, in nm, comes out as -0.56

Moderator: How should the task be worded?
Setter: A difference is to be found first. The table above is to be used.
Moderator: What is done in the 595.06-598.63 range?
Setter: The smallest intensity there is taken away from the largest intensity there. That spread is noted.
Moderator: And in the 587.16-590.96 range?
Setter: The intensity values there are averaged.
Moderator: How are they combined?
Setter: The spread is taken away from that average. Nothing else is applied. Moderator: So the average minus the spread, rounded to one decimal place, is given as 6.8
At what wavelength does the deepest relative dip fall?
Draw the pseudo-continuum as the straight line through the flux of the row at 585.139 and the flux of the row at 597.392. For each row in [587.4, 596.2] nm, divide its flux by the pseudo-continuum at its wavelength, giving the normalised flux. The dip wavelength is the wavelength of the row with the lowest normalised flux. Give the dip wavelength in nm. 595.743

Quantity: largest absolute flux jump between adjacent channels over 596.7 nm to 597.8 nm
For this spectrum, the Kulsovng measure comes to 1.26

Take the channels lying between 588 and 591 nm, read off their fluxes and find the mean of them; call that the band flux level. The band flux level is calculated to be 10.3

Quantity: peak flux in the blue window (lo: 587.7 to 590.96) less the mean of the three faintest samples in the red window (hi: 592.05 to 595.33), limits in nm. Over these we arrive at 1.7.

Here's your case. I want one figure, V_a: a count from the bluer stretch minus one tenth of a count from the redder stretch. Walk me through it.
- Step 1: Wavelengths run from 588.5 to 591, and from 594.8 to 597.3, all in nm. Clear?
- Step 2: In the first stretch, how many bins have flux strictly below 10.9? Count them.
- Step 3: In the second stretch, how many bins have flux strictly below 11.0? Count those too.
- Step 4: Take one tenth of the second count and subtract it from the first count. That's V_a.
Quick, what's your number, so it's 7.6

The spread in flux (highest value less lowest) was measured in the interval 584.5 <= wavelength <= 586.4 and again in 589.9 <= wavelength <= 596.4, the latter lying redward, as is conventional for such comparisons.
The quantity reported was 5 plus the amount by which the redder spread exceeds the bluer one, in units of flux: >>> 6.5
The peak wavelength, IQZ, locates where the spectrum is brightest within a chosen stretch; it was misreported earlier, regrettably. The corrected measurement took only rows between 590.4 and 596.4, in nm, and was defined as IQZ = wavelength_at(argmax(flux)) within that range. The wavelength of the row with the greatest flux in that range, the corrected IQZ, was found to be 591.915 nm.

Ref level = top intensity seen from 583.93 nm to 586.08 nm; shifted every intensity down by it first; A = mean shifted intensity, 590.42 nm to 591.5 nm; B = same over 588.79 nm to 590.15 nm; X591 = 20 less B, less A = 26.2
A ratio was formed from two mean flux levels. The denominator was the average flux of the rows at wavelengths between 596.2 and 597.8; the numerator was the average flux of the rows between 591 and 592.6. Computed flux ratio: 0.98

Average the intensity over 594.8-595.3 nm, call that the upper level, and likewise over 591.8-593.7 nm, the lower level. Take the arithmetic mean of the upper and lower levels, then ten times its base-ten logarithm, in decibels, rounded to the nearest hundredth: 10.44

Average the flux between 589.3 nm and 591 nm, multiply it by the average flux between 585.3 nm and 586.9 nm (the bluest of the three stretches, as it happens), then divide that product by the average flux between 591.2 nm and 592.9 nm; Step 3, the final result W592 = 10.5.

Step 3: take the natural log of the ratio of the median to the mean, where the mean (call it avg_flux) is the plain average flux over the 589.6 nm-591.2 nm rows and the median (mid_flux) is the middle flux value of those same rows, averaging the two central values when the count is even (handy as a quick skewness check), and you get -0.033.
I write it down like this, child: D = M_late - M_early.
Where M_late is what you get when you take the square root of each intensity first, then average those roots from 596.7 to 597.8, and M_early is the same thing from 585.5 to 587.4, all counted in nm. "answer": -0.1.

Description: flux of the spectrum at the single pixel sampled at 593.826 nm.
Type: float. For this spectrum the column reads 12.56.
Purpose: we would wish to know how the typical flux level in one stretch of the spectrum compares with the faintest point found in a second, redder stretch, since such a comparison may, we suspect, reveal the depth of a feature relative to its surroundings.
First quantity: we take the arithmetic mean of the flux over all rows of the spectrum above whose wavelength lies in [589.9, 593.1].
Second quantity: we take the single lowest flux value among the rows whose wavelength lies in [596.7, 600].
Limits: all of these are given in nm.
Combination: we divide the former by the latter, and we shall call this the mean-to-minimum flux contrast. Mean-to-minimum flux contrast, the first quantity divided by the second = 1.10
